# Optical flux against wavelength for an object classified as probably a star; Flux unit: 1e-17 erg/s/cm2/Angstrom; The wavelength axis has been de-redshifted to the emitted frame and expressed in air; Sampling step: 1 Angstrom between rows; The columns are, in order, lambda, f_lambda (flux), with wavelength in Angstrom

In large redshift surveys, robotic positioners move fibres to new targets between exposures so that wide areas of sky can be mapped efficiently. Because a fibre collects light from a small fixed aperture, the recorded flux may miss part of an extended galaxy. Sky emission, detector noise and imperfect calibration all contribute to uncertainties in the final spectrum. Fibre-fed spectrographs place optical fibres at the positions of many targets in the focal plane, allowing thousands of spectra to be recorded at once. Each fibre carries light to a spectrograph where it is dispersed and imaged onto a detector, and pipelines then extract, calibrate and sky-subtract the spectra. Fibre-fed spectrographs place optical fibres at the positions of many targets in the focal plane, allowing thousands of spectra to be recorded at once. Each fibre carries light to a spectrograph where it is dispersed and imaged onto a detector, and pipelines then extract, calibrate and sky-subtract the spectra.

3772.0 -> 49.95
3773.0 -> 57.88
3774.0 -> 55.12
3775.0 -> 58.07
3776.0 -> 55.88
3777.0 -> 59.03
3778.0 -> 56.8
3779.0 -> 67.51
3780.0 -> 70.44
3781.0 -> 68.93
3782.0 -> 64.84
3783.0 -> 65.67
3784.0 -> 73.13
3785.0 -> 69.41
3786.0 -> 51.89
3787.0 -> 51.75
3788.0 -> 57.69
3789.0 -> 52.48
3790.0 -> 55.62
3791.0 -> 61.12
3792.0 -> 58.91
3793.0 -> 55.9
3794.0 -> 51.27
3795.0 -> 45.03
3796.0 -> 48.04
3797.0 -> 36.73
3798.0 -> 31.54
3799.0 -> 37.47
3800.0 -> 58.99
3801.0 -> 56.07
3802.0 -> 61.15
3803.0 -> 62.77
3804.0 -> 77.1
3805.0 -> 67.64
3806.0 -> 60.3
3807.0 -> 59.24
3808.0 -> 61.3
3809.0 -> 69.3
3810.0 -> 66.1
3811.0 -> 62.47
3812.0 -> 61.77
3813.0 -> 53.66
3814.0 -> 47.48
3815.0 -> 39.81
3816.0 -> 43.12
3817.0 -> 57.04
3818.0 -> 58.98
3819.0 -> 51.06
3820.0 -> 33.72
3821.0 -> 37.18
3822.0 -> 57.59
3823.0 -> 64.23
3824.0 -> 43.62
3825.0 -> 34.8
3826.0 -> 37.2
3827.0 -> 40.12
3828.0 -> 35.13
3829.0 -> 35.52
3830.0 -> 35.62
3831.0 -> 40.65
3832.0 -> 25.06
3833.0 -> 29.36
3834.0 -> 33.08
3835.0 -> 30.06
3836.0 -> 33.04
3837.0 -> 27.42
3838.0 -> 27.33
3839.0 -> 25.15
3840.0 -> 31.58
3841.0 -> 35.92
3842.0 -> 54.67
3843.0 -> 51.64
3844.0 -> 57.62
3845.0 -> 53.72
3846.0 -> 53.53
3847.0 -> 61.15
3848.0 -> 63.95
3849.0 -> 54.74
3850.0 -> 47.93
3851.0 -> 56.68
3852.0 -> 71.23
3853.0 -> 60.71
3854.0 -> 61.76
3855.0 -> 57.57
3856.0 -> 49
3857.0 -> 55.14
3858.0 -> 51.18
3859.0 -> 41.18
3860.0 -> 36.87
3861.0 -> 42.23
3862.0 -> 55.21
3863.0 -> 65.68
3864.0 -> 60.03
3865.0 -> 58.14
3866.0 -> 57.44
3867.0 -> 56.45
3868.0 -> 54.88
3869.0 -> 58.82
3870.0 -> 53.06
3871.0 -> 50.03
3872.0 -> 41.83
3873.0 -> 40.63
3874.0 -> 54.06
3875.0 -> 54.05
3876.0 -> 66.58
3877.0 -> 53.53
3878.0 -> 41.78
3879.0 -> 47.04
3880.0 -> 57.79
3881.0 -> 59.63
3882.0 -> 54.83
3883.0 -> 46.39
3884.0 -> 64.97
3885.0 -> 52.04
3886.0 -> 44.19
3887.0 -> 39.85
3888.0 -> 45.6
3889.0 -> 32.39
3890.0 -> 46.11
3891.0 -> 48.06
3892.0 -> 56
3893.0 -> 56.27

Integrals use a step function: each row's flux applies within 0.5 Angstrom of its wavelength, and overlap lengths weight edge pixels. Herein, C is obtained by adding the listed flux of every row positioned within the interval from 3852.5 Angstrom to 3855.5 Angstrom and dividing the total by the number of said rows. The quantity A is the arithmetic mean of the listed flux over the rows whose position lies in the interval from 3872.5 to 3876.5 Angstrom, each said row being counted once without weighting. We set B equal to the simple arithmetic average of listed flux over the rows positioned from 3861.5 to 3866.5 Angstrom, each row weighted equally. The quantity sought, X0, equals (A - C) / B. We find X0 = -0.10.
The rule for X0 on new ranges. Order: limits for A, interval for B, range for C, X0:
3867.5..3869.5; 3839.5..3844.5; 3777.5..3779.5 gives -0.11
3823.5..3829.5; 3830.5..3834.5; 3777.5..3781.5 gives -0.88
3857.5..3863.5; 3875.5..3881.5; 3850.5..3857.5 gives -0.19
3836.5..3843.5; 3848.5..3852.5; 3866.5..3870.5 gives -0.34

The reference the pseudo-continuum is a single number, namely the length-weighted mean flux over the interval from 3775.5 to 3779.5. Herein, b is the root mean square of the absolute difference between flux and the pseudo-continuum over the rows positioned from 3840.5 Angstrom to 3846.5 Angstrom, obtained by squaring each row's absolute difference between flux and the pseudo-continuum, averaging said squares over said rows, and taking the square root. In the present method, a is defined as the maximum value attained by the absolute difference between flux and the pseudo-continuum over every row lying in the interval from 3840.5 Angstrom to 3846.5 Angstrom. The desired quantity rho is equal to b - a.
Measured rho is -12.7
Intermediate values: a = 24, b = 11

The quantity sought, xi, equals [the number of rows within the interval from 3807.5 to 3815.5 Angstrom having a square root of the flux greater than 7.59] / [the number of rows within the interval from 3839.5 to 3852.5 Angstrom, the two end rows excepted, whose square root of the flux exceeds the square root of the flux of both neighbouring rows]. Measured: 1.7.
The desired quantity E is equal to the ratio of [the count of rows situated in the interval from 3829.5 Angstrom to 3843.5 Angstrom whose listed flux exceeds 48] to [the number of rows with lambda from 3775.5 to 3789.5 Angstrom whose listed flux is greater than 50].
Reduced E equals 0.1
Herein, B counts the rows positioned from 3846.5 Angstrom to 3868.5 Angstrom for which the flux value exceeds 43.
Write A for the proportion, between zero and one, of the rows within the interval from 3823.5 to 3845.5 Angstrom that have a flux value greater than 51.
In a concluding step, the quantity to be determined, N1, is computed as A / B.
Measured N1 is 0.010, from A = 0.18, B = 19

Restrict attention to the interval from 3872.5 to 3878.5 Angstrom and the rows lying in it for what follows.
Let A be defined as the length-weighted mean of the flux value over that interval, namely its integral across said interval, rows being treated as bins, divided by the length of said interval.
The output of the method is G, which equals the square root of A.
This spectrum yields 7.2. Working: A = 52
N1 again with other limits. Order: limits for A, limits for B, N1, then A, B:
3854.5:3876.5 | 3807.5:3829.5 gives 0.049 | 0.68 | 14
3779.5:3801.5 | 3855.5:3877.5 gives 0.045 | 0.77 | 17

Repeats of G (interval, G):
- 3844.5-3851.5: 7.5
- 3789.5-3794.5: 7.5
